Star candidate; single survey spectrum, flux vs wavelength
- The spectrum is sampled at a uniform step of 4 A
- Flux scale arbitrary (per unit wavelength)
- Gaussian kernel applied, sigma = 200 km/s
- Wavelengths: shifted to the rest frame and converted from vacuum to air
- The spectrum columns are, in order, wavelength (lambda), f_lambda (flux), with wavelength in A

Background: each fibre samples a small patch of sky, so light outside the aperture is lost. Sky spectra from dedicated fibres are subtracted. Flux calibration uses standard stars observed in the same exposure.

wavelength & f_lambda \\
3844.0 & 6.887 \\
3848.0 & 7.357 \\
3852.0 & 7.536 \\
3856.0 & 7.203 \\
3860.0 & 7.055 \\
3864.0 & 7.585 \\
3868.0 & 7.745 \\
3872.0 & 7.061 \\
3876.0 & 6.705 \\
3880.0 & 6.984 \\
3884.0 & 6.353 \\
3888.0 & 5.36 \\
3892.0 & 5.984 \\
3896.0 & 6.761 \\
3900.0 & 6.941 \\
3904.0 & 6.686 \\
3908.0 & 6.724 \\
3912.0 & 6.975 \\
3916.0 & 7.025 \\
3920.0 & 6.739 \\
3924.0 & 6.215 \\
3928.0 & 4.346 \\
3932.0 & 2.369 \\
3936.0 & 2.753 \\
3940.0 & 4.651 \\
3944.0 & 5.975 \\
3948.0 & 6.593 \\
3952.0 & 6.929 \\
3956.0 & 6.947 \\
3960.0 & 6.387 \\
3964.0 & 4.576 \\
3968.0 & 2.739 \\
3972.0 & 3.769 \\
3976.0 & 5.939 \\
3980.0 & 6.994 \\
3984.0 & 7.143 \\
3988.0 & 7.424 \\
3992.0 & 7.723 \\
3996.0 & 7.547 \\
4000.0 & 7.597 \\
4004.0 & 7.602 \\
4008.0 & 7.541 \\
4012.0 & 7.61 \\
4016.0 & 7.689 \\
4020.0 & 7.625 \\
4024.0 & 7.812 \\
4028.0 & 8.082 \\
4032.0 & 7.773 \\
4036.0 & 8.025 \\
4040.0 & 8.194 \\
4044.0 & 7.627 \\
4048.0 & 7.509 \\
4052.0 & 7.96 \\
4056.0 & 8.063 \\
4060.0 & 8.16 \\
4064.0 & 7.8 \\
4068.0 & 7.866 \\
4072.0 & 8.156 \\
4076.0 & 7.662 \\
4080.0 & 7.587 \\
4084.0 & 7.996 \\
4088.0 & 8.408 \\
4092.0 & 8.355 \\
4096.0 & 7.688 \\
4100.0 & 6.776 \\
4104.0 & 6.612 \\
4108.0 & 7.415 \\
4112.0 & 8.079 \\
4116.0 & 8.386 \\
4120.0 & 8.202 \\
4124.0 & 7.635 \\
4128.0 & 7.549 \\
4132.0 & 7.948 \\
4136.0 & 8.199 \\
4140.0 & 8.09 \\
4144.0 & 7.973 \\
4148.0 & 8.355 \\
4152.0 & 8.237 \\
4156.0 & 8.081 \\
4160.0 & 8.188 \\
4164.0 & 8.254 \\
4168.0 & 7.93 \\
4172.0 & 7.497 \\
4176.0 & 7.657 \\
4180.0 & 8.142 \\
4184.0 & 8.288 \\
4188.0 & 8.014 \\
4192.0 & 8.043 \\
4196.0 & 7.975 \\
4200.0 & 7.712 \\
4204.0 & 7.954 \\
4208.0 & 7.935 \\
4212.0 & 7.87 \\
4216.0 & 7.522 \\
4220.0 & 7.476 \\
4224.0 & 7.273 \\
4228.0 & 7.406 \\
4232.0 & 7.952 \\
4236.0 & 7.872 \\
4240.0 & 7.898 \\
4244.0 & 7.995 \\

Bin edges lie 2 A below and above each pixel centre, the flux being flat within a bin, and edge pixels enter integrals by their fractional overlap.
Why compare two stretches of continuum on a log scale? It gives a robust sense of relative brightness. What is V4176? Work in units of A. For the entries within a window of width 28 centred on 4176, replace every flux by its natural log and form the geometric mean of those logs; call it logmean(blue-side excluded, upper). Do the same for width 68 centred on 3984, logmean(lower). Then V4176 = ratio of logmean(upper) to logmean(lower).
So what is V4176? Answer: 1.14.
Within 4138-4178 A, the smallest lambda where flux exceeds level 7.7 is 4140.0 A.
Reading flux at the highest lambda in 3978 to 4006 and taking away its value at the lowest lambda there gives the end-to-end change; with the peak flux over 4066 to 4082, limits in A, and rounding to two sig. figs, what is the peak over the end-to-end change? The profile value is 13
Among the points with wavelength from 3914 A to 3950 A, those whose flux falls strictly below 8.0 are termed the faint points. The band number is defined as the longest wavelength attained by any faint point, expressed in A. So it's 3948.0 A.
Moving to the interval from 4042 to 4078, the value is 4076.0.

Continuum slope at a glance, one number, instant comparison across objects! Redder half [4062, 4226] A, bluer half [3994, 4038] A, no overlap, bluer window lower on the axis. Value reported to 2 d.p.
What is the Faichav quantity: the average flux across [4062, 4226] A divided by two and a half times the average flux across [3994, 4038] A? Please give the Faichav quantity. 0.41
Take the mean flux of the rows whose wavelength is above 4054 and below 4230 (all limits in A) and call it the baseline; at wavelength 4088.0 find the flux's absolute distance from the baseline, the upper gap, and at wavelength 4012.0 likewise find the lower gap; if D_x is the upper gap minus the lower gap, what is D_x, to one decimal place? 0.3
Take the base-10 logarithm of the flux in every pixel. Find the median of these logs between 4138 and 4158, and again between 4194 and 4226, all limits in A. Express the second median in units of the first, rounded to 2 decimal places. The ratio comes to 0.98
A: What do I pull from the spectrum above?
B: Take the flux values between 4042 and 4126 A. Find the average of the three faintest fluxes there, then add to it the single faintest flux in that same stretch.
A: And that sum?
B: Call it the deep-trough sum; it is 13.5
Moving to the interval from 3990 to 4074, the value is 15.0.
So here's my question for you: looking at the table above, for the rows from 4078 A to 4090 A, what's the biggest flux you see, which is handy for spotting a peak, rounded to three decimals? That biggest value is 8.408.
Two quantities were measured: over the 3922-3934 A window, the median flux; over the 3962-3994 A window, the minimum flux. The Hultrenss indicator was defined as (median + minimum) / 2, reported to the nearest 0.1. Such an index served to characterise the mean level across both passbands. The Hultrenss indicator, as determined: 3.5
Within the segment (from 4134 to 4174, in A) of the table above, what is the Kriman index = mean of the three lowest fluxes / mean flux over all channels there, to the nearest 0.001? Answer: 0.965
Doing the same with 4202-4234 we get 0.962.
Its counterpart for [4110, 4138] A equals 0.964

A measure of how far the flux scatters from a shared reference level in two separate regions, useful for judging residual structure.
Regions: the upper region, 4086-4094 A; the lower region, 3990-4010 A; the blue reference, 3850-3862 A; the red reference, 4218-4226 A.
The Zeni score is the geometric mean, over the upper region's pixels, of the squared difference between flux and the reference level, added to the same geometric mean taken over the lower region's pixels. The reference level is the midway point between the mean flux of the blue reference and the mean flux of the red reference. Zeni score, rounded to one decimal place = 1.2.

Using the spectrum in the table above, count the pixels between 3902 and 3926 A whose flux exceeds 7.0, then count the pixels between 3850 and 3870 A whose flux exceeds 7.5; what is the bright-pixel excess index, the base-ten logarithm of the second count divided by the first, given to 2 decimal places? 0.48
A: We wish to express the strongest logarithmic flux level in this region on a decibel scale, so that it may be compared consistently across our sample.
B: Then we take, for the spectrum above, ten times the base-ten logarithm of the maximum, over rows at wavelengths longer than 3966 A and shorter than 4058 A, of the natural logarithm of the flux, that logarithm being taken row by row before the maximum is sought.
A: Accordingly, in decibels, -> 3.23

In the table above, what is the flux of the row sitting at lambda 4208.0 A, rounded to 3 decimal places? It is 7.935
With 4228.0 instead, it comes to 7.406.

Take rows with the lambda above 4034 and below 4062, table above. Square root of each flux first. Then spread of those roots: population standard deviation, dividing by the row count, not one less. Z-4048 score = 0.044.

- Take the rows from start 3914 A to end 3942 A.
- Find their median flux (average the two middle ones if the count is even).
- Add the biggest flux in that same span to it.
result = 11.7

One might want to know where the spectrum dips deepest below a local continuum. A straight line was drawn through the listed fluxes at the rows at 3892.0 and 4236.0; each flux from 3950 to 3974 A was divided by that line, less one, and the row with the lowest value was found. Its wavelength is 3968.0 A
